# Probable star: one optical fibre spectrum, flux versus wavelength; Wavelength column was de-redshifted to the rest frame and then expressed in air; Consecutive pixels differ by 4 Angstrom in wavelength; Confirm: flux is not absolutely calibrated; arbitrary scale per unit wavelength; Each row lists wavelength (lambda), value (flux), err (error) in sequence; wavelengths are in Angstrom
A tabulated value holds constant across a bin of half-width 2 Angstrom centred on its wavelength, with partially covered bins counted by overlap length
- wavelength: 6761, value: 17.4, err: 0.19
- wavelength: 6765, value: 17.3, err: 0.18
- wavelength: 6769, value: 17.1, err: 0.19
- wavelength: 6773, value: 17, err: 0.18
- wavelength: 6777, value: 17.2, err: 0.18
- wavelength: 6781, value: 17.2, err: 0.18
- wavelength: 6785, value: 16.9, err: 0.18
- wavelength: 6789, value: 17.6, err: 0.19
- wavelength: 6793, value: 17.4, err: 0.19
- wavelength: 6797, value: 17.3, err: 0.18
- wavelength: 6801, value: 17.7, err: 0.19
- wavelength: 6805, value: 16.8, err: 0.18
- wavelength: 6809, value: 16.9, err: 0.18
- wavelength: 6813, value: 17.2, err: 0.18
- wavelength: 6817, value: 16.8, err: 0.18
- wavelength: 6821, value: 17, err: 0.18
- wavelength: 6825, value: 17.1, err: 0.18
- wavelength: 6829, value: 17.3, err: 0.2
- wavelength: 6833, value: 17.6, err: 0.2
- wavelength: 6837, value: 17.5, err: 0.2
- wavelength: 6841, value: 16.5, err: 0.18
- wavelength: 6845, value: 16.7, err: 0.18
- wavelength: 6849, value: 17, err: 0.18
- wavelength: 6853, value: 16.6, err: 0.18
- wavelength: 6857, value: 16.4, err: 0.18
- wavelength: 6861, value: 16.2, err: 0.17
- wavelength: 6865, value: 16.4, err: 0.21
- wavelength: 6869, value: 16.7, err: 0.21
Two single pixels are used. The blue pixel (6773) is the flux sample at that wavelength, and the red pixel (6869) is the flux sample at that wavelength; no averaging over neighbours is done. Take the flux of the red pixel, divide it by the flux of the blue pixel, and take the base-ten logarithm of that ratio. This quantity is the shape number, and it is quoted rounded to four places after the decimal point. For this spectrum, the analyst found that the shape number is -0.0077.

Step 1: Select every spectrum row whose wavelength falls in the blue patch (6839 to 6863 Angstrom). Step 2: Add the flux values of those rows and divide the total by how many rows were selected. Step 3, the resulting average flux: 16.6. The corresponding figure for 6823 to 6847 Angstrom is 17.1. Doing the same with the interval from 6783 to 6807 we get 17.3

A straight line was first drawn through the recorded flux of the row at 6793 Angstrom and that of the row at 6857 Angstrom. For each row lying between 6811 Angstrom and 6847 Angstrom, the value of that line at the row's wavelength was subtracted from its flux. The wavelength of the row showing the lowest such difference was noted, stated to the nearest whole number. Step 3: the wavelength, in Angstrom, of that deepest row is 6817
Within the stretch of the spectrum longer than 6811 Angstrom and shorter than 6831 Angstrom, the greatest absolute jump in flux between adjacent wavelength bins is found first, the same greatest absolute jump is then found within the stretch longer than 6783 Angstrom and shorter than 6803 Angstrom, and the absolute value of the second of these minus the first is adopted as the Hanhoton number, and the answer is 0.30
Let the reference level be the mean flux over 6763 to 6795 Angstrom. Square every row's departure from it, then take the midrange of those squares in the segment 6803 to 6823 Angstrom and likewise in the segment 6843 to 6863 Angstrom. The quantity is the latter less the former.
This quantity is 0.45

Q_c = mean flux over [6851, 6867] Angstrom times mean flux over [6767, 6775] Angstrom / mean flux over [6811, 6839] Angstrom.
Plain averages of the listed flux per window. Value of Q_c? 16.2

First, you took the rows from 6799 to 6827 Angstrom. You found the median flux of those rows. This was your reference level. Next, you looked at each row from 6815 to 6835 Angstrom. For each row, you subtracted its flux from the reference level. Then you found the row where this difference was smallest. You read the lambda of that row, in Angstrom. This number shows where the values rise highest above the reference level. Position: 6833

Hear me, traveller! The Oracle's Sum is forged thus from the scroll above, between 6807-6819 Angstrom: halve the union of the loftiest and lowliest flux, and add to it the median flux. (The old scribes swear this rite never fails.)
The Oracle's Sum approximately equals 33.9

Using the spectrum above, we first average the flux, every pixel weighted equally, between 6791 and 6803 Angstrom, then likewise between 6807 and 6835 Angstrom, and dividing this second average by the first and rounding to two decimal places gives 0.98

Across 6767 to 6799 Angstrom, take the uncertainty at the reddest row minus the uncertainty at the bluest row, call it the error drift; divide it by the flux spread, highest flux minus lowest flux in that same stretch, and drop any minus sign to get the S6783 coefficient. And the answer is 0.014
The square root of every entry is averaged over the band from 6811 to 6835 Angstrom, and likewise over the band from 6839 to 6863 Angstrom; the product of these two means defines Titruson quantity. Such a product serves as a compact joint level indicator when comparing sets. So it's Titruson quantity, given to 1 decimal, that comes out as 16.9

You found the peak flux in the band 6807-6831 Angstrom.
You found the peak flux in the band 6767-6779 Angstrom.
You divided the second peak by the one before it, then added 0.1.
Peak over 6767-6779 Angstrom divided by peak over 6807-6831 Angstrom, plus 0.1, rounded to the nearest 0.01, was 1.09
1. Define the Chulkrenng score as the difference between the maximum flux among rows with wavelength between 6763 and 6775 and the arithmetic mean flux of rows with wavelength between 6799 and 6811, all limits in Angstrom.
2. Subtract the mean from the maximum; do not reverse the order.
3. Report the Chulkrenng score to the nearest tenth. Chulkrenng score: 0.2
